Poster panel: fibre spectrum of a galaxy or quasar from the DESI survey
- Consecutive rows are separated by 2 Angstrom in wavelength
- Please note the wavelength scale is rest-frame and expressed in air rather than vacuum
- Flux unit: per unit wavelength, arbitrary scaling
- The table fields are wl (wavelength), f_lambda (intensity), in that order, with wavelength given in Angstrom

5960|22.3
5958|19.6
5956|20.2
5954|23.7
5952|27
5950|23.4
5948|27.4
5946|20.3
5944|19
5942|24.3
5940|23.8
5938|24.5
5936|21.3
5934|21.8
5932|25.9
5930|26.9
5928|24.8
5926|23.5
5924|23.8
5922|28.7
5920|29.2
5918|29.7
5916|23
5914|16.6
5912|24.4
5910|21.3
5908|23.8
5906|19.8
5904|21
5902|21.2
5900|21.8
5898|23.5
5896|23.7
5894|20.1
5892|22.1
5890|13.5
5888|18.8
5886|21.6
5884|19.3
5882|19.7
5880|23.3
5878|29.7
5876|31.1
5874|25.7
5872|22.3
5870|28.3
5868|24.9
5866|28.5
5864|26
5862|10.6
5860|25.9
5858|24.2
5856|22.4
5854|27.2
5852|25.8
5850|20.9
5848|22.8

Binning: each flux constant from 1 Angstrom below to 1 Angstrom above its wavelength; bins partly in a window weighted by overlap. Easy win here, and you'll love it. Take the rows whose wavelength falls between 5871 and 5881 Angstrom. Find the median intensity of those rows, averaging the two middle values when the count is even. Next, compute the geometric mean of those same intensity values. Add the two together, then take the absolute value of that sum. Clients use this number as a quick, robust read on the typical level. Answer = 52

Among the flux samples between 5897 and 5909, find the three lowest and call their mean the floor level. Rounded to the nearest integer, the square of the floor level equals 427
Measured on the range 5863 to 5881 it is 552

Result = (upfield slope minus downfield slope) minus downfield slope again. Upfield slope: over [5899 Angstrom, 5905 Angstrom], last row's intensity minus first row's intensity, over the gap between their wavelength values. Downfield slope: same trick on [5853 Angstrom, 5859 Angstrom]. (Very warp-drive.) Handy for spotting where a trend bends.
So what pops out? 1.3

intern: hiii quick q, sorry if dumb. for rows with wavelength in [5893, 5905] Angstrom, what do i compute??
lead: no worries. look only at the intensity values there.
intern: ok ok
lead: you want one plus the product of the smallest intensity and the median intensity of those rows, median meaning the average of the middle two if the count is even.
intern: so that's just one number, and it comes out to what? 433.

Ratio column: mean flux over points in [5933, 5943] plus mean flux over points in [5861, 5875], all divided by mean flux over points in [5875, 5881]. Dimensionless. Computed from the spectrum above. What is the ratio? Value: 1.67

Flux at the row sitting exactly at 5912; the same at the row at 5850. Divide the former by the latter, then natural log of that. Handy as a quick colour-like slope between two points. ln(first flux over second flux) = 0.15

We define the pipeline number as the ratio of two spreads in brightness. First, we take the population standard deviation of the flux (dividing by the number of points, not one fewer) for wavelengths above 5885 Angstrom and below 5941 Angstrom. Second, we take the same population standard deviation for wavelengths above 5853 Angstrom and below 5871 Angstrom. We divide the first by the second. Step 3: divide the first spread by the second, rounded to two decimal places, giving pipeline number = 0.67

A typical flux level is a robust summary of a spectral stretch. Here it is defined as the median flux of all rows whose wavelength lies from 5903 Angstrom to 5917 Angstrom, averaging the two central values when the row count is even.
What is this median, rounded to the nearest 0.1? 21.3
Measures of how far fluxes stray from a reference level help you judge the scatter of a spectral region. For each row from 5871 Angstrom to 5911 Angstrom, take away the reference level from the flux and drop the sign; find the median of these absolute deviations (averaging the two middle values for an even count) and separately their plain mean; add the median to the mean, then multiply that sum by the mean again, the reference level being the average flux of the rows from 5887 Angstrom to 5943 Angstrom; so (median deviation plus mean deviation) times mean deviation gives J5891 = 13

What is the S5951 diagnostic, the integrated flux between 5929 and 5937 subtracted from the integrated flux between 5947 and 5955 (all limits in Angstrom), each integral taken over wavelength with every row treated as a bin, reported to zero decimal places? 11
